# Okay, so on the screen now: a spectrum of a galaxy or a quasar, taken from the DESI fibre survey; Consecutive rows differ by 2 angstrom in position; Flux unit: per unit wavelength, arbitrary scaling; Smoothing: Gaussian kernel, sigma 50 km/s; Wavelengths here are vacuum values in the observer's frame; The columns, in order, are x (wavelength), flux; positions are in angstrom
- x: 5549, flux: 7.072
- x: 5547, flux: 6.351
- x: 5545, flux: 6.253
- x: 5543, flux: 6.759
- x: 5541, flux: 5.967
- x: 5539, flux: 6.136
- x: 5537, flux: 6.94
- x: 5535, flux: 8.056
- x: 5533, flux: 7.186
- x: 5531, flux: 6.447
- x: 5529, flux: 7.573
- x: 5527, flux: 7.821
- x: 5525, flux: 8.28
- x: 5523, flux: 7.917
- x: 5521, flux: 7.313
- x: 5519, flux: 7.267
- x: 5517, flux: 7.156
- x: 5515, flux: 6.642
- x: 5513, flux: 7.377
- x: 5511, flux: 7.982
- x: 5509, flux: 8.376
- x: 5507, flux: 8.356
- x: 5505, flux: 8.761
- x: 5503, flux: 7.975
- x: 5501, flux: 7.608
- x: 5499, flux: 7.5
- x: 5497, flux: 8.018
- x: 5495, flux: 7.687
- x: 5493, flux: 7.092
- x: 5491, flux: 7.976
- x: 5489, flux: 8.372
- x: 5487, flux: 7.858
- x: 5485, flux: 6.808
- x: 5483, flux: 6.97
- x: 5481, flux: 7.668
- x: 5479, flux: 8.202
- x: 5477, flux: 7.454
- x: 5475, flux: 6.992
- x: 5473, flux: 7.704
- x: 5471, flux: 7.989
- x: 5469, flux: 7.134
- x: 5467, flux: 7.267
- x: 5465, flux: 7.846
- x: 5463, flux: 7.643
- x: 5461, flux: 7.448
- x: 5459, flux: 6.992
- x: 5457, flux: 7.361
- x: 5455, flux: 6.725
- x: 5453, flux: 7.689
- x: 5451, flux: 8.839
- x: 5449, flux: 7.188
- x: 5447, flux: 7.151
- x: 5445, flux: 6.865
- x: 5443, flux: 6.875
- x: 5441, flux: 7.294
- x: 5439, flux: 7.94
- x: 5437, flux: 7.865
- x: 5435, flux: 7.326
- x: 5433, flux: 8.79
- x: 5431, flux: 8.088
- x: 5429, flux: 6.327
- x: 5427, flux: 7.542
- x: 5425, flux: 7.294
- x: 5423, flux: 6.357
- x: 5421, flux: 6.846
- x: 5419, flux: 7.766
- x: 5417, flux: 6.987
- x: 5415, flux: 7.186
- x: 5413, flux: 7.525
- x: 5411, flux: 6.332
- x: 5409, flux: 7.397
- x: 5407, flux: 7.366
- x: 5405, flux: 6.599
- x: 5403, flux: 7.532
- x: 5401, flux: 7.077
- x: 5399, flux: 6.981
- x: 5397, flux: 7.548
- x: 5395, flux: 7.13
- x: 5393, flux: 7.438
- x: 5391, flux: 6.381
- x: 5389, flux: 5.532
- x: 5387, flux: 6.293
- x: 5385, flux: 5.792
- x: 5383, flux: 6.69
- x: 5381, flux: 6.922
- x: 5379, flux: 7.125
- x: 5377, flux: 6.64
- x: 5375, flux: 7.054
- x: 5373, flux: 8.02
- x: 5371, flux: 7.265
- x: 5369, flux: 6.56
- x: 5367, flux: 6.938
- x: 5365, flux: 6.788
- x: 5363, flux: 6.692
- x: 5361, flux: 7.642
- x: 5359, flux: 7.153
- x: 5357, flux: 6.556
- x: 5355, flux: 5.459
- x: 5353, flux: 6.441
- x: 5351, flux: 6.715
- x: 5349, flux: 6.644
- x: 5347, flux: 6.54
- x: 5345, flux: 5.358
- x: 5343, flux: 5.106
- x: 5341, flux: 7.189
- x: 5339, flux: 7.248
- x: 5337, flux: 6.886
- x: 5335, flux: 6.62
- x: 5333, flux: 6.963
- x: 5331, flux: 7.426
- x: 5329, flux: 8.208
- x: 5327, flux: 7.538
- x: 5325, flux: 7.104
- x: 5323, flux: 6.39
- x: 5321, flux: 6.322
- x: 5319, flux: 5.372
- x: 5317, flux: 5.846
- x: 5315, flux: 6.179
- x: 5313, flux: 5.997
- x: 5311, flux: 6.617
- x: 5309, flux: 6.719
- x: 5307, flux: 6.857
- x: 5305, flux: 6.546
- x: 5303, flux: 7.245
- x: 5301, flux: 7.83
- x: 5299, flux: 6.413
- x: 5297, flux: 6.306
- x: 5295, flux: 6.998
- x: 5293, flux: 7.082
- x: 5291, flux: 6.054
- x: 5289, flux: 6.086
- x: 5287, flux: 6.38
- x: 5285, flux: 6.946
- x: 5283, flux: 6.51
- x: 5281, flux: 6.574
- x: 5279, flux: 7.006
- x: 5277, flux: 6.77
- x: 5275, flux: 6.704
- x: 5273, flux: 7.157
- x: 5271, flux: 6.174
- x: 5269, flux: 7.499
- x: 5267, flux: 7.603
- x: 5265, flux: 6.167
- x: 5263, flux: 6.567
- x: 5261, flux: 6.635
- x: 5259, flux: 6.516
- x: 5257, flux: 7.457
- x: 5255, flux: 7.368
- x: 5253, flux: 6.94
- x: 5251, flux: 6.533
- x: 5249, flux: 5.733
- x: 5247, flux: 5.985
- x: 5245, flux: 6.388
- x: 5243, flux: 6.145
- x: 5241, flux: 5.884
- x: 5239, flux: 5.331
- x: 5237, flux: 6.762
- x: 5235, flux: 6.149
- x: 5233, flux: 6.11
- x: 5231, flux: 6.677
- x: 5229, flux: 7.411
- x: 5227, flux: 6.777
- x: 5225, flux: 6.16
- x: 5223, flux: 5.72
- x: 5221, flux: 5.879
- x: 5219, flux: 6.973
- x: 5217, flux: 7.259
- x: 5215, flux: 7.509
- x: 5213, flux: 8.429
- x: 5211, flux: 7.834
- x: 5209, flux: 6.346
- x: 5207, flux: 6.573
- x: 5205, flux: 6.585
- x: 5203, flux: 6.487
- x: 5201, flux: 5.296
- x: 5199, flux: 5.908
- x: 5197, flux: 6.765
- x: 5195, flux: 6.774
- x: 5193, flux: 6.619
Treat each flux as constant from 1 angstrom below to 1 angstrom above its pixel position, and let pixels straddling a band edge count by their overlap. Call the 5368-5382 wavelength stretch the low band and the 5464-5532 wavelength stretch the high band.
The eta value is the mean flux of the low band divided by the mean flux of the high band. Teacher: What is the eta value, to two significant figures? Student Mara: 0.93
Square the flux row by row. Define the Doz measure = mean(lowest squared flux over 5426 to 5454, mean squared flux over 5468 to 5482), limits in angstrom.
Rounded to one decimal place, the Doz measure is 48.9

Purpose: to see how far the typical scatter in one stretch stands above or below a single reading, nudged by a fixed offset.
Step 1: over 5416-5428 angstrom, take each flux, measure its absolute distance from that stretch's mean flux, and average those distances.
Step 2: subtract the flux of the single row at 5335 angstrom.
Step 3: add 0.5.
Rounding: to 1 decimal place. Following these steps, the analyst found -5.7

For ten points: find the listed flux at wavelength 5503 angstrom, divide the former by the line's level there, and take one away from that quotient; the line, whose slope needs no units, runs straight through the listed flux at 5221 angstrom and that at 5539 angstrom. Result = 0.31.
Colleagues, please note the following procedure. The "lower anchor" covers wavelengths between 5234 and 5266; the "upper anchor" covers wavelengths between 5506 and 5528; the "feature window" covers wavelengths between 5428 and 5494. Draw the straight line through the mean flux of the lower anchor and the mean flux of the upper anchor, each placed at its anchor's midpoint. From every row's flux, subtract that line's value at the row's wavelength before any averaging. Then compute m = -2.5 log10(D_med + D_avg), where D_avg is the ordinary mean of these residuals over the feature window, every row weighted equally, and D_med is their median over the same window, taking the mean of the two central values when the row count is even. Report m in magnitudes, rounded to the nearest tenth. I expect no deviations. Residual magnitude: 2.2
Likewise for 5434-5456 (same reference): 2.9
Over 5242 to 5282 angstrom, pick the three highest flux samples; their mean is 7.5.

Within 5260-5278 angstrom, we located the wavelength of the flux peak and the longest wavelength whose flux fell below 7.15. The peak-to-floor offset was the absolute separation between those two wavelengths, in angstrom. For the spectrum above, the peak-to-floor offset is 10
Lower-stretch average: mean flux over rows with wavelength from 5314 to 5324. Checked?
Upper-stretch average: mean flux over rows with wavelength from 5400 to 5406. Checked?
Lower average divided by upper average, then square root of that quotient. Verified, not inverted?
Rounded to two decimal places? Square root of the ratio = 0.92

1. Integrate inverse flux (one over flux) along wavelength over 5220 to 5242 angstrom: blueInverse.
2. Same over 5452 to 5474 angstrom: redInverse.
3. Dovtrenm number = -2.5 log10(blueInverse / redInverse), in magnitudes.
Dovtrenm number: -0.19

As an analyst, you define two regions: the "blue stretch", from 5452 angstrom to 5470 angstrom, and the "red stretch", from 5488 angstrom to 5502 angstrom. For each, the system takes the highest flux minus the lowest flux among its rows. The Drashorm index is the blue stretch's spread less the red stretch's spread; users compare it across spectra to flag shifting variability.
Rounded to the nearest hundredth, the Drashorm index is -0.16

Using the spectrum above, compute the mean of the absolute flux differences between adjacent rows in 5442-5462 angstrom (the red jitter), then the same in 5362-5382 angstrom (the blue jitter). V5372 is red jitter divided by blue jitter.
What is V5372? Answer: 1.3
